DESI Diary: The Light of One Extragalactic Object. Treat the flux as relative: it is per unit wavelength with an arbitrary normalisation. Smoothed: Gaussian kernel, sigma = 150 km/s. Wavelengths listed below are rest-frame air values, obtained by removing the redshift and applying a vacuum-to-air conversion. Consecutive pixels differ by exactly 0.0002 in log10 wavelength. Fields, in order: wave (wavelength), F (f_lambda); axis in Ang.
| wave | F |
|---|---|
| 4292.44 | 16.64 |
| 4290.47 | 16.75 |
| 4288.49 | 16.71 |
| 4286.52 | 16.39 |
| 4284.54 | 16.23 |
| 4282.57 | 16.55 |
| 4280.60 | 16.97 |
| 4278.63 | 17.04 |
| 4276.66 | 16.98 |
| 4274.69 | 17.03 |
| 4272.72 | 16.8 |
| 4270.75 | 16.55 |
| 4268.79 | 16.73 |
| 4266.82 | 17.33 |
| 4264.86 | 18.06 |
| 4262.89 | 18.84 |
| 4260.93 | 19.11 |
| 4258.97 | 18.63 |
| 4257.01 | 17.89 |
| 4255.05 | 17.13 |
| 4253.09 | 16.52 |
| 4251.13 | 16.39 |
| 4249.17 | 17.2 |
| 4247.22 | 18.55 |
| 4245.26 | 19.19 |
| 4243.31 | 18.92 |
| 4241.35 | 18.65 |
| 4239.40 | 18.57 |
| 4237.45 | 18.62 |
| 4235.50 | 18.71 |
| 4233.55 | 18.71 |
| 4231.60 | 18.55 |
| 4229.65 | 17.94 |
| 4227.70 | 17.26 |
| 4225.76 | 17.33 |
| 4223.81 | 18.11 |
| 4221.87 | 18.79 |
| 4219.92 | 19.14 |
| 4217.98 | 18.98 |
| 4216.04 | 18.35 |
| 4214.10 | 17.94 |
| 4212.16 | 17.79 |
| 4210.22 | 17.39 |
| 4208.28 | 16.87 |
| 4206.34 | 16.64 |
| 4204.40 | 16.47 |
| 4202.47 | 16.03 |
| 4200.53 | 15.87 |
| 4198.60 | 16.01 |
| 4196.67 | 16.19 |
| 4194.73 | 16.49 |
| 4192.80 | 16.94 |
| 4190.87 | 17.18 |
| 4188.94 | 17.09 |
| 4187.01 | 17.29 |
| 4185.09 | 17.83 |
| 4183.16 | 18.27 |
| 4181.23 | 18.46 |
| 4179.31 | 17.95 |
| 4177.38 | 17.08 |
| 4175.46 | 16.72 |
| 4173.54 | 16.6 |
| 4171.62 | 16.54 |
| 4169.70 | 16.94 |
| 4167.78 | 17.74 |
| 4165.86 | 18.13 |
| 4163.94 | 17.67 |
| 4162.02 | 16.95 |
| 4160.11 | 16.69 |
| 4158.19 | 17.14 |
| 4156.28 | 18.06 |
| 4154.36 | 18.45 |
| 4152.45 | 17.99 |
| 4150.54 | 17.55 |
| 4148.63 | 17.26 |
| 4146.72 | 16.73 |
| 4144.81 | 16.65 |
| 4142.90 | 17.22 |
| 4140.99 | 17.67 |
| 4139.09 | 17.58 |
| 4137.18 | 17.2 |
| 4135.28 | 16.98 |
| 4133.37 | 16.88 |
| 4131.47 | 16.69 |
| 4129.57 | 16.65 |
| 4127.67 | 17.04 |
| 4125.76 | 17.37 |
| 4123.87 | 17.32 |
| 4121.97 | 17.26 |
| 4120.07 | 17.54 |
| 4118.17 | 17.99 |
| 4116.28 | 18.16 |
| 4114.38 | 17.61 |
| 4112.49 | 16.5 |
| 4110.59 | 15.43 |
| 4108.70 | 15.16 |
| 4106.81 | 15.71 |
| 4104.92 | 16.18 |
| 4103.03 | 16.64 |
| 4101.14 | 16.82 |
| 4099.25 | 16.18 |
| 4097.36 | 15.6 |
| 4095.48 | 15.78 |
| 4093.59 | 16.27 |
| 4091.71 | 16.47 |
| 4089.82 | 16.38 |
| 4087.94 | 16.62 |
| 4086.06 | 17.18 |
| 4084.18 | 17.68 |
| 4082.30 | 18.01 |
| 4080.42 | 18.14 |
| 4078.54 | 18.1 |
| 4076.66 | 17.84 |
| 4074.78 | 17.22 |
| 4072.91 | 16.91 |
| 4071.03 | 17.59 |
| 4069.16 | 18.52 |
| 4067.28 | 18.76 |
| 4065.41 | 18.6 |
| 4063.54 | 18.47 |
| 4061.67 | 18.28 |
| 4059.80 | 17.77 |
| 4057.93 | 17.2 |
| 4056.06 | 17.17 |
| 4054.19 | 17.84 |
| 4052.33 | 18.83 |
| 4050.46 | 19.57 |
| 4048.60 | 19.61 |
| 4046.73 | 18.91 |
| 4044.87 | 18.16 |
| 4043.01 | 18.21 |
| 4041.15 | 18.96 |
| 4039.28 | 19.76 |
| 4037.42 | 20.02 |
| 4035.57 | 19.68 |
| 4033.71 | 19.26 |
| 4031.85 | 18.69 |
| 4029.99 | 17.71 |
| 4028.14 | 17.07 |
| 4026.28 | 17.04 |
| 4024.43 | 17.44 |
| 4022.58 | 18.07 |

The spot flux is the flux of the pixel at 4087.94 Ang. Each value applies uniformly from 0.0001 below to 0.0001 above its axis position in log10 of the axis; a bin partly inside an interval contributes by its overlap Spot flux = 16.62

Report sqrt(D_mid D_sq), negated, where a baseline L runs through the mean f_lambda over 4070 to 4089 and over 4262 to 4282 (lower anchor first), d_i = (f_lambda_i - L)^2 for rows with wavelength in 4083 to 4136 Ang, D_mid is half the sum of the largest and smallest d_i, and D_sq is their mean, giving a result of -1.8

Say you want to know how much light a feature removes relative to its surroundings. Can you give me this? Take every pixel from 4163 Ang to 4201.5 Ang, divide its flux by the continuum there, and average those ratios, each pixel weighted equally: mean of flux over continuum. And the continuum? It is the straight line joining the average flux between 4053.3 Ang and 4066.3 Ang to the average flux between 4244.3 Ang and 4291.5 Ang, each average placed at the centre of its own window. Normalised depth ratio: 0.98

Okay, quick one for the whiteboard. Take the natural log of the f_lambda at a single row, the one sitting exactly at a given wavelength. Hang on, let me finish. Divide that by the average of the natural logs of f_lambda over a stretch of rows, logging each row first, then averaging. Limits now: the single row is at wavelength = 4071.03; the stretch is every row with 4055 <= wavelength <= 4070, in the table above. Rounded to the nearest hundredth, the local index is 0.99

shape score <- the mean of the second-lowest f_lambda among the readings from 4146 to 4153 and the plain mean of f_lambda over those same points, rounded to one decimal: 17.3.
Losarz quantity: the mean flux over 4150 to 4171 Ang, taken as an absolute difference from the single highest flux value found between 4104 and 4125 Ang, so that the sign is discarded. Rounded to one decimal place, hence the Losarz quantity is 0.6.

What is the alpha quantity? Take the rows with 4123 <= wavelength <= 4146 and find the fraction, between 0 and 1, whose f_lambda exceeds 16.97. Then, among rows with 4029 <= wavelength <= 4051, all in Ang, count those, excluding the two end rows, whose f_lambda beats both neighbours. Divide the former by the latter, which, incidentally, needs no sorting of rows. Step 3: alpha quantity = 0.33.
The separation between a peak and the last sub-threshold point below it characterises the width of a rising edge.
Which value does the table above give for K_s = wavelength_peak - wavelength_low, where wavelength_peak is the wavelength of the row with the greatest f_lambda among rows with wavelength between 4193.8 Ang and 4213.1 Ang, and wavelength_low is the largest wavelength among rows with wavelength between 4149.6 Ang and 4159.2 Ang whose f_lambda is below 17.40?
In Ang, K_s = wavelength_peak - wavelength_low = 54.0 Ang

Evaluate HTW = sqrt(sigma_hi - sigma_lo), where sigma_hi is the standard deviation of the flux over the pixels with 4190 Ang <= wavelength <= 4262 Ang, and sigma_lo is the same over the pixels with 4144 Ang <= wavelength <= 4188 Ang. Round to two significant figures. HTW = 0.64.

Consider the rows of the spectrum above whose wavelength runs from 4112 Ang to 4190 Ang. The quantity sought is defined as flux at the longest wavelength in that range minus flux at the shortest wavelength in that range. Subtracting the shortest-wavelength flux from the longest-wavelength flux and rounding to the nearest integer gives 1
